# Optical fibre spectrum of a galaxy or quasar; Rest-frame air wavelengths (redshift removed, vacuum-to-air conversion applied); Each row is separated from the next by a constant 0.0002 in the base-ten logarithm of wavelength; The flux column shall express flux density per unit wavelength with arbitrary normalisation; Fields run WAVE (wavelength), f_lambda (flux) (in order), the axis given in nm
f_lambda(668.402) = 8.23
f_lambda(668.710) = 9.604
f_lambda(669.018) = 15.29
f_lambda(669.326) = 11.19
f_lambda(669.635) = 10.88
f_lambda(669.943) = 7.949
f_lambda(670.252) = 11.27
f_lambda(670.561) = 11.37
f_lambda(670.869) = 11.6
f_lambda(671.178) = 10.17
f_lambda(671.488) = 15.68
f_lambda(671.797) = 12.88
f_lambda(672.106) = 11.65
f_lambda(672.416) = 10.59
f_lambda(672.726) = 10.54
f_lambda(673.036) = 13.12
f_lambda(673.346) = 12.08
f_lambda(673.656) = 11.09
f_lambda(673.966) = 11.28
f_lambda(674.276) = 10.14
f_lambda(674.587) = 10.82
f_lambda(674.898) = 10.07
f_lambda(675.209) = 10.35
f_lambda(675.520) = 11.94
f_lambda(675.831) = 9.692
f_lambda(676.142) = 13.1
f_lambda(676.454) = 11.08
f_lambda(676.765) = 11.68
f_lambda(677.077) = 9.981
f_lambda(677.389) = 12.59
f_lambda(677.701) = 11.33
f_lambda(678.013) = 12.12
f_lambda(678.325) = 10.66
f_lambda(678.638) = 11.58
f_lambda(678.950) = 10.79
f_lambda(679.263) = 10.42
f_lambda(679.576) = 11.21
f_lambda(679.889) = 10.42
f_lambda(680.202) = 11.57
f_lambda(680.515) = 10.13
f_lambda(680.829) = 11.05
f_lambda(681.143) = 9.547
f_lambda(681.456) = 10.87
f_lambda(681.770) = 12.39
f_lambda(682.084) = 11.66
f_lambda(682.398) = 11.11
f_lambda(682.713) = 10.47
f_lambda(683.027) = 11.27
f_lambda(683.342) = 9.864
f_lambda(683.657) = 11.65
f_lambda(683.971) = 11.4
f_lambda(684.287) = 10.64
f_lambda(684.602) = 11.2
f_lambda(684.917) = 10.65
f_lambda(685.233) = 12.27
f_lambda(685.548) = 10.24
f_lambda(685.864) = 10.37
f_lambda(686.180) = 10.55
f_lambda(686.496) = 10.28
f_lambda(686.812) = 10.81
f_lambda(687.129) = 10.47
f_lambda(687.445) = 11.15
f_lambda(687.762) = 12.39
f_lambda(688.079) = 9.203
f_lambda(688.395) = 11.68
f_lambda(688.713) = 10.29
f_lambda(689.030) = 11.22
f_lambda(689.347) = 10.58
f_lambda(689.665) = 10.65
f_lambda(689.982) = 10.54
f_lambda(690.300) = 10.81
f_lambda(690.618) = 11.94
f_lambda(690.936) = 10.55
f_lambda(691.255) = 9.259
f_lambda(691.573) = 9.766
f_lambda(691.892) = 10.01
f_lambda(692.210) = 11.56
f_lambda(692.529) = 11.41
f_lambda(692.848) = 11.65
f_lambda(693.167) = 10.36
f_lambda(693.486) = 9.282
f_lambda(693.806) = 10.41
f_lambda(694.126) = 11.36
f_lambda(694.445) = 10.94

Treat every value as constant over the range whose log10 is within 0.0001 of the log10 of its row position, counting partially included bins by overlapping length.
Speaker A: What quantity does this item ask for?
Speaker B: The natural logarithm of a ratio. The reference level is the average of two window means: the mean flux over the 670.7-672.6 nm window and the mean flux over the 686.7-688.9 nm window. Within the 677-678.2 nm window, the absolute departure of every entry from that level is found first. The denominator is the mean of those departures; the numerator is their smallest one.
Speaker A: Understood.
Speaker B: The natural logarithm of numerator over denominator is -1.8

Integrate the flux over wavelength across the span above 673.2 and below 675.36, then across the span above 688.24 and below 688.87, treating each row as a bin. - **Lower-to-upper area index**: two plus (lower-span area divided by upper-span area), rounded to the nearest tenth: 5.4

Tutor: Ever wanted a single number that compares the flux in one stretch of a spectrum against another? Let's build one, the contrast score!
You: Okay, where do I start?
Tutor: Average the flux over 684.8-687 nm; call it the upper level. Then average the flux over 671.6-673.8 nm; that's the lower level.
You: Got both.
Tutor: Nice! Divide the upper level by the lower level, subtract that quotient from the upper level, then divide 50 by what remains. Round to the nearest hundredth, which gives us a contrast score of 5.09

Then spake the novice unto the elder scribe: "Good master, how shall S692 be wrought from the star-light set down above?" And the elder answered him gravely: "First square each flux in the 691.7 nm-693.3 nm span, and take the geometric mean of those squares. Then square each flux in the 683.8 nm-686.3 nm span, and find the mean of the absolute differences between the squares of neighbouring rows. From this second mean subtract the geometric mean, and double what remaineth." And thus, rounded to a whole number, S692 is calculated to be -204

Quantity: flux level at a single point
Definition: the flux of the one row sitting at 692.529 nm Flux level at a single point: 11.41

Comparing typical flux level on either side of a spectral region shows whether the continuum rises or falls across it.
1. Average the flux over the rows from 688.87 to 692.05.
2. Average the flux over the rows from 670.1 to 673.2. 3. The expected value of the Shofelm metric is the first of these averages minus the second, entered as -1.4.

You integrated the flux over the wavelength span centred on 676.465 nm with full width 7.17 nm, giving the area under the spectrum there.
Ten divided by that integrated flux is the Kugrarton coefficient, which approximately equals 0.125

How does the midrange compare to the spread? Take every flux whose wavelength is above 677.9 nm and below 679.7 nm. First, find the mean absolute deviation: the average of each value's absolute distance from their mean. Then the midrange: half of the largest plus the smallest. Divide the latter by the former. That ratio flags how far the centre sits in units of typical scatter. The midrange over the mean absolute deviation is 22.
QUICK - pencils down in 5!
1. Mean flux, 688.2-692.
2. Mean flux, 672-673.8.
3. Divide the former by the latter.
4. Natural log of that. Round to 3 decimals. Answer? -0.082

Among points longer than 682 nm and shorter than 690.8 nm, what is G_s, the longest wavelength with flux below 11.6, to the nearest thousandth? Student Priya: 690.300 nm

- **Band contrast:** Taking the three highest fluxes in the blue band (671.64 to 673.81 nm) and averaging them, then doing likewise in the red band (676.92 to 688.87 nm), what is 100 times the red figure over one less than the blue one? 107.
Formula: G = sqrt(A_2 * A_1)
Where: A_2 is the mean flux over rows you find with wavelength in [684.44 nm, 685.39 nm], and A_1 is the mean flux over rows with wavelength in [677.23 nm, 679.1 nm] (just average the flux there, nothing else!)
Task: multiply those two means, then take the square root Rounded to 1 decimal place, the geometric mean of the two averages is 11.4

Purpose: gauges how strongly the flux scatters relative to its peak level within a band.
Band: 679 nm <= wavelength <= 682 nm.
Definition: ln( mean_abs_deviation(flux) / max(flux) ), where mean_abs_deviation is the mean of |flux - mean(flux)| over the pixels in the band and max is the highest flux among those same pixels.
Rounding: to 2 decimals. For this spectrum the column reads -2.97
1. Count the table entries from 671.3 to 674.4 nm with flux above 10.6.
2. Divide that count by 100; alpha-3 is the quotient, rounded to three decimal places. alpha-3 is 0.070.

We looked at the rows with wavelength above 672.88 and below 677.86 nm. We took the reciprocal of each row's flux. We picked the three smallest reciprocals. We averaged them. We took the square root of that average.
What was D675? 0.278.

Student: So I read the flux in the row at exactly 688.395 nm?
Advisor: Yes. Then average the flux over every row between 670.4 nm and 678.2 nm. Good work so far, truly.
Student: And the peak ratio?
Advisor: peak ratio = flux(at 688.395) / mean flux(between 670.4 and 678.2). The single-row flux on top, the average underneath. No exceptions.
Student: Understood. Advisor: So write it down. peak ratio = 1.02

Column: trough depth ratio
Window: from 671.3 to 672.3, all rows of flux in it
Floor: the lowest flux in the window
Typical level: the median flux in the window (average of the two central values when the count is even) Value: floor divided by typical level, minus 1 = -0.10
